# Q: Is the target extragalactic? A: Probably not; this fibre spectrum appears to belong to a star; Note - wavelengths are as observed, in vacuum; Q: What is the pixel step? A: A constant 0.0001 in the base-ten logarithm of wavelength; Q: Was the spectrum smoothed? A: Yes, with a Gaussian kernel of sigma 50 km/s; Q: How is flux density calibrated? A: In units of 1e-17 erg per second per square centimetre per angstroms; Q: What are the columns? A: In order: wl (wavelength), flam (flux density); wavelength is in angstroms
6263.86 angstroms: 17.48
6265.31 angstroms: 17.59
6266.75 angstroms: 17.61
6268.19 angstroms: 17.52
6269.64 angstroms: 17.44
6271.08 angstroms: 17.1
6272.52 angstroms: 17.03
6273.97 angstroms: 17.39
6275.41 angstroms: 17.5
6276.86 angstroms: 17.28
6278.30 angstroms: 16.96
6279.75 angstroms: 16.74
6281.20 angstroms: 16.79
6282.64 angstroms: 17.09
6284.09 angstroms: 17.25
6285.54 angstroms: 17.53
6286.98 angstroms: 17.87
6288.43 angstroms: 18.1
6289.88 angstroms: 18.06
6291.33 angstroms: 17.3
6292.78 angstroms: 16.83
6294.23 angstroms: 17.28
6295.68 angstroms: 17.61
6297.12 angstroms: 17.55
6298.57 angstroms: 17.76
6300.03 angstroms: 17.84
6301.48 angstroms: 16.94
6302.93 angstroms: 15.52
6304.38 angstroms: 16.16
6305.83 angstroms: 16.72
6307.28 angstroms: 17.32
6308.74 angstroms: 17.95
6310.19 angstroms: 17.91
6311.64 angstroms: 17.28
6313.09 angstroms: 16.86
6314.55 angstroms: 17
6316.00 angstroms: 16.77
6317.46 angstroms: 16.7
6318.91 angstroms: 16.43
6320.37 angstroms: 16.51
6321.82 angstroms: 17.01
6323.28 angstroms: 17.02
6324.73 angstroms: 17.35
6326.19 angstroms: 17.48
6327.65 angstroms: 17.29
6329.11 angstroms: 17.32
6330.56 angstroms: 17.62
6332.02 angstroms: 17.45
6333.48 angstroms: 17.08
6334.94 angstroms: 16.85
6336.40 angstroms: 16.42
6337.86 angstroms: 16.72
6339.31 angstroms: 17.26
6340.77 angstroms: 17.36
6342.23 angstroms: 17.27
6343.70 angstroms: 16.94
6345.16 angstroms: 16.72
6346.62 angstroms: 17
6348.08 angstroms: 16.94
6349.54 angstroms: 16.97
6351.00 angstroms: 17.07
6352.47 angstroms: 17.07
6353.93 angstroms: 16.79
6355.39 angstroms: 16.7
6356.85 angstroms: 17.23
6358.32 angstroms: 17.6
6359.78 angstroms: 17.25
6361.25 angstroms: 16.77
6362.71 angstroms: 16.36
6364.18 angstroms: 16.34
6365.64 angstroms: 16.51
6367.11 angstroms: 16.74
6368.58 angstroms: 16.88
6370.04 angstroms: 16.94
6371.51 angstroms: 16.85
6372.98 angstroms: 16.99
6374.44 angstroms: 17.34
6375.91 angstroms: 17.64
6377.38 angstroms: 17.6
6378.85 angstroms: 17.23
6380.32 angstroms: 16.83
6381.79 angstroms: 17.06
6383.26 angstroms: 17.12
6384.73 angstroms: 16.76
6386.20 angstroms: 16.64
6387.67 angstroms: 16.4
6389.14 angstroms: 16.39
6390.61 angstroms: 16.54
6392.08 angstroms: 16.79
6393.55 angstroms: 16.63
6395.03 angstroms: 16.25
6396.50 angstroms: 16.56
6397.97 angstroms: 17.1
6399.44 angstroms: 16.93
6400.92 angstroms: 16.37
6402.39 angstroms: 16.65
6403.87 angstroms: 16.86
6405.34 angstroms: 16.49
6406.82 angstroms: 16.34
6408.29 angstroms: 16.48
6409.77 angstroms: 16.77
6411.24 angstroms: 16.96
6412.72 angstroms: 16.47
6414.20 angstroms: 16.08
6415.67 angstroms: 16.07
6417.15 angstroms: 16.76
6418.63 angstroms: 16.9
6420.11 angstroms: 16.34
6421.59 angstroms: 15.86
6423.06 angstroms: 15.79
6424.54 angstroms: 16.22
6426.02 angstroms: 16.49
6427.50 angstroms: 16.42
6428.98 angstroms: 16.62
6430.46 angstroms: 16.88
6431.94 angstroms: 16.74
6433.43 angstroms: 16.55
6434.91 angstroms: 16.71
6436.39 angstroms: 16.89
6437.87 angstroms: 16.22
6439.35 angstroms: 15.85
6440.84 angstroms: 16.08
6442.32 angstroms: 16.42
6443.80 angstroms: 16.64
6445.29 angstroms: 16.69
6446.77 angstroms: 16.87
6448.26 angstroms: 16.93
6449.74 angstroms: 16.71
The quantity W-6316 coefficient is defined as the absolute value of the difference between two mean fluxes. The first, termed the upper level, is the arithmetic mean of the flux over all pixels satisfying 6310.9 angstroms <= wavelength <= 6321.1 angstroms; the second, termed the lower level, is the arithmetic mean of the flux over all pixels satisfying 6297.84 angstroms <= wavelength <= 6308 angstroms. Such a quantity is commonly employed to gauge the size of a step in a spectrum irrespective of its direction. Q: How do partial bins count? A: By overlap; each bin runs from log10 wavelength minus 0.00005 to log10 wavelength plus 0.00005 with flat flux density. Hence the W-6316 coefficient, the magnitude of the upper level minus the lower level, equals 0.1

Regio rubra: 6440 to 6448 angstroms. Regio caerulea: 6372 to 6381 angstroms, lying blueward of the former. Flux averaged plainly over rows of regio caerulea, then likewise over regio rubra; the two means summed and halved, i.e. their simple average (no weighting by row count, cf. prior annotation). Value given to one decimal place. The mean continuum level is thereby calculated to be 16.9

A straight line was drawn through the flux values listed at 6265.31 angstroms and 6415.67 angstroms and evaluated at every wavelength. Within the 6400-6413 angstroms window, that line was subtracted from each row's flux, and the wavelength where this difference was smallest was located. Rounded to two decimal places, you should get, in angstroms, 6400.92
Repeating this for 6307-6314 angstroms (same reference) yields 6313.09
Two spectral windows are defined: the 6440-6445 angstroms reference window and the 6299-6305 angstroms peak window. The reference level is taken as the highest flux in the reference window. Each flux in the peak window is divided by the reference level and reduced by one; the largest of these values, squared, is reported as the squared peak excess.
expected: 0.0052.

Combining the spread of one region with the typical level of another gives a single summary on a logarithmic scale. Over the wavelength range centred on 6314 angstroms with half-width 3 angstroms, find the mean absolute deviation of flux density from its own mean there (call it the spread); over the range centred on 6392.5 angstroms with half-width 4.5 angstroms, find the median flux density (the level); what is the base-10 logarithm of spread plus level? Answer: 1.223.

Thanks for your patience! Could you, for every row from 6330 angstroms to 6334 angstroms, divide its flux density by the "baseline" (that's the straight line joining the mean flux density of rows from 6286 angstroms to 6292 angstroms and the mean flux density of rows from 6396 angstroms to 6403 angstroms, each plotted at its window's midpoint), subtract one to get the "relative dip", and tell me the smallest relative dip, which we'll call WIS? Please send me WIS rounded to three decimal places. -0.018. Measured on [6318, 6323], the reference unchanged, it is -0.063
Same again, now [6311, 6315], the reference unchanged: -0.042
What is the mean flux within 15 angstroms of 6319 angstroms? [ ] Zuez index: 17.1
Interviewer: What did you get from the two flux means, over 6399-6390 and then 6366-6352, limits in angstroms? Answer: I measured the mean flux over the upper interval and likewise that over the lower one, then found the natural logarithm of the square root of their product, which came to 2.82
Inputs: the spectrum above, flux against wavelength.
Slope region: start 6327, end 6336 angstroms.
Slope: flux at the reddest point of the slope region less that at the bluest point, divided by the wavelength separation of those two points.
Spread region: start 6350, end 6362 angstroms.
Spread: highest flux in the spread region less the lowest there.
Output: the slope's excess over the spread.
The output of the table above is -1.0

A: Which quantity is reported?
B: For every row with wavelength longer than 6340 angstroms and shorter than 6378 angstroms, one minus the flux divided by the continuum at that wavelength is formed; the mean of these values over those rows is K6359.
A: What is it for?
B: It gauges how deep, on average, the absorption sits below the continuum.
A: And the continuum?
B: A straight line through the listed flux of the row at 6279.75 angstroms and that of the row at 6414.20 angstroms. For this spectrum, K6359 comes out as -0.039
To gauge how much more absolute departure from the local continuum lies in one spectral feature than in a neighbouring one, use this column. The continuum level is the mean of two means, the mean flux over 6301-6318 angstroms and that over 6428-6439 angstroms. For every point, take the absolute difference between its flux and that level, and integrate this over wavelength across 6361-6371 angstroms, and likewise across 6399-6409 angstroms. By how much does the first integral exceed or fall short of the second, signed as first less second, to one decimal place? -0.5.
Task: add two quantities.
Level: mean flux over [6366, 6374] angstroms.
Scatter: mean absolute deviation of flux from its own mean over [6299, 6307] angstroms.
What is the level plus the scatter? 17.52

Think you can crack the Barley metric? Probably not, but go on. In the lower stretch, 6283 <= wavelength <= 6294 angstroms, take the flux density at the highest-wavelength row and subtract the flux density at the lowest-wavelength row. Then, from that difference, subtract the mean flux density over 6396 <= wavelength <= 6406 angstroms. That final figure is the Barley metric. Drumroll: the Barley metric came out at -17.1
